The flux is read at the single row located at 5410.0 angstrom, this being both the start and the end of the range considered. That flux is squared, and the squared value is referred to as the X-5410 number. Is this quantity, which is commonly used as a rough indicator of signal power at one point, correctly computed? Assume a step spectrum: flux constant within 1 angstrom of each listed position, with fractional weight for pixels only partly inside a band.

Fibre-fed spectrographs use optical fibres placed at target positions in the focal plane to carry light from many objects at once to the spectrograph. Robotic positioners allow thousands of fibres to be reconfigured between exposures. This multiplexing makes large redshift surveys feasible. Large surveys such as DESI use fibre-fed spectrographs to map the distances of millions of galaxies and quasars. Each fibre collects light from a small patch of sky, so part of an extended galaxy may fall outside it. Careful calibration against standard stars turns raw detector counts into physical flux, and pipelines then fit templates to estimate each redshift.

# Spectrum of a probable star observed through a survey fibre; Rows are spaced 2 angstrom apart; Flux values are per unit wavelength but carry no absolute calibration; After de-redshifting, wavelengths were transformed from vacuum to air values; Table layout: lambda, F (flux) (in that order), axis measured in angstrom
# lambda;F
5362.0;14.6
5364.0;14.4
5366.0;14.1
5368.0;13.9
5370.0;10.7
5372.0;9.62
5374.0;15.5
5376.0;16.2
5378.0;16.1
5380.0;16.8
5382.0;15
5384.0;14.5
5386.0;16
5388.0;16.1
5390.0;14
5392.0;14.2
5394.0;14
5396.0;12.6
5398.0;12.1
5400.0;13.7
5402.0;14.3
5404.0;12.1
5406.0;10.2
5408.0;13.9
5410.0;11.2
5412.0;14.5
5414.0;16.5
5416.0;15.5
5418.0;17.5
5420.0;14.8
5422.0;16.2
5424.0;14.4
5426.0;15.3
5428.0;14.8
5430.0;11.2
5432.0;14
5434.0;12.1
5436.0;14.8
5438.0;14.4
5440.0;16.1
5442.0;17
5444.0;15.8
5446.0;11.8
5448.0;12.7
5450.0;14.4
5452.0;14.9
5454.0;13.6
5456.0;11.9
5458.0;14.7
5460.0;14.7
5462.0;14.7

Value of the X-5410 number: 125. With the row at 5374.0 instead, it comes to 240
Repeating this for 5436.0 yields 219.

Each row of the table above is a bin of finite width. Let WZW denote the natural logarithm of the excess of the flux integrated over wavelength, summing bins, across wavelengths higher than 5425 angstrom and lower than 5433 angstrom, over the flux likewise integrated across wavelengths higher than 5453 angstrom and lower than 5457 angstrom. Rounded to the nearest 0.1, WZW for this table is 4.1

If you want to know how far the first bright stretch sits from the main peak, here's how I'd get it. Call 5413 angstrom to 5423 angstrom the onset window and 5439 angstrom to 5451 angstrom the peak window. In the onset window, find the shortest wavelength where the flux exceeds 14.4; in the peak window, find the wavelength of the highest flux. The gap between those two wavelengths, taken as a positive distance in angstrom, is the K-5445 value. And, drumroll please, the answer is 28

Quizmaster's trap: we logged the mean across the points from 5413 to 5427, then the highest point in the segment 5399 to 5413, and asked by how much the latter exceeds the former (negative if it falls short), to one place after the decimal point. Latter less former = -1.2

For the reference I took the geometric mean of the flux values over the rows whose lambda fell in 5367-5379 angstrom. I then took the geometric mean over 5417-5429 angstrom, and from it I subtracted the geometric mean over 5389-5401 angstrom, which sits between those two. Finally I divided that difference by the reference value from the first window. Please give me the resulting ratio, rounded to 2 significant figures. 0.15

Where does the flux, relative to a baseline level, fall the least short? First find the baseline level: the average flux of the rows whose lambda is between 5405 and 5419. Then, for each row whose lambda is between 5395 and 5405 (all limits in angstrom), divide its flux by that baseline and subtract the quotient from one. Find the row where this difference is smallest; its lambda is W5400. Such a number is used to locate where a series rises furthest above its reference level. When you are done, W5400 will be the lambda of 5402.0 angstrom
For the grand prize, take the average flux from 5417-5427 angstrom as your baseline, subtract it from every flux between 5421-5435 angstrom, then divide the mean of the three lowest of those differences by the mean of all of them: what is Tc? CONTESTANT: 1.96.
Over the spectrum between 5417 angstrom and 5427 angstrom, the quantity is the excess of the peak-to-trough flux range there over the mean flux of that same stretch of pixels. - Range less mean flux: -12.54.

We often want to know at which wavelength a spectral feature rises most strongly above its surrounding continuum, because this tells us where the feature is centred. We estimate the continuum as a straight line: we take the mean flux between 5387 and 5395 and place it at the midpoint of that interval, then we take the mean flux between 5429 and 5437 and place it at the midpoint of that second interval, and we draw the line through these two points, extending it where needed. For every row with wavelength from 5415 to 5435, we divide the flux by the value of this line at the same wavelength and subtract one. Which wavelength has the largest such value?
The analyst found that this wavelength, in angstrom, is 5418.0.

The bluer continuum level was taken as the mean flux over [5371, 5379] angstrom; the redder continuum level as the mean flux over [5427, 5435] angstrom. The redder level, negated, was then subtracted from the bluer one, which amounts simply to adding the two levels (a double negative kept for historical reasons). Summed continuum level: 27.4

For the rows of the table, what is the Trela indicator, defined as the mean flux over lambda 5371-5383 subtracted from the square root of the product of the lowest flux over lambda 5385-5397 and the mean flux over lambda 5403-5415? -2.0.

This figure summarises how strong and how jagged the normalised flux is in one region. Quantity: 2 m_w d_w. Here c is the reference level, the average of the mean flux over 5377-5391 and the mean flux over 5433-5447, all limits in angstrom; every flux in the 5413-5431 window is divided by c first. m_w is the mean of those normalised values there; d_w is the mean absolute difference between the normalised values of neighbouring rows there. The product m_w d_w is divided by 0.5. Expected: 0.233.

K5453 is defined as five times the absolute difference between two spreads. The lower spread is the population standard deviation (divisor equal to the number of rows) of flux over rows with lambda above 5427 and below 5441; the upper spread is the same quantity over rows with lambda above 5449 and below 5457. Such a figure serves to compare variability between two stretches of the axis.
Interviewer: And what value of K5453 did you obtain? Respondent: 2.2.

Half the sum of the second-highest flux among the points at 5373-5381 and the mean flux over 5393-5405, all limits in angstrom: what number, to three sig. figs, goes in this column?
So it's 14.7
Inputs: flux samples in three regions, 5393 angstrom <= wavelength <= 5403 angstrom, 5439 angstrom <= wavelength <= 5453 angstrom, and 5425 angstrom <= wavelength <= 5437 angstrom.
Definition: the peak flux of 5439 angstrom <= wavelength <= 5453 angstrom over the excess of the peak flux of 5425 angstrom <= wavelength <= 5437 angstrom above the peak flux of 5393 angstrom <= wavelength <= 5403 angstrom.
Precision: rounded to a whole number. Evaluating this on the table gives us 17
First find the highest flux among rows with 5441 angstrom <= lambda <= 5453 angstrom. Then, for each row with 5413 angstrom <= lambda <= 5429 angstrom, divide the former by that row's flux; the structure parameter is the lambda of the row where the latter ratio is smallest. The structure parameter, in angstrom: 5418.0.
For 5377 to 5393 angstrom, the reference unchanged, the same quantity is 5380.0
